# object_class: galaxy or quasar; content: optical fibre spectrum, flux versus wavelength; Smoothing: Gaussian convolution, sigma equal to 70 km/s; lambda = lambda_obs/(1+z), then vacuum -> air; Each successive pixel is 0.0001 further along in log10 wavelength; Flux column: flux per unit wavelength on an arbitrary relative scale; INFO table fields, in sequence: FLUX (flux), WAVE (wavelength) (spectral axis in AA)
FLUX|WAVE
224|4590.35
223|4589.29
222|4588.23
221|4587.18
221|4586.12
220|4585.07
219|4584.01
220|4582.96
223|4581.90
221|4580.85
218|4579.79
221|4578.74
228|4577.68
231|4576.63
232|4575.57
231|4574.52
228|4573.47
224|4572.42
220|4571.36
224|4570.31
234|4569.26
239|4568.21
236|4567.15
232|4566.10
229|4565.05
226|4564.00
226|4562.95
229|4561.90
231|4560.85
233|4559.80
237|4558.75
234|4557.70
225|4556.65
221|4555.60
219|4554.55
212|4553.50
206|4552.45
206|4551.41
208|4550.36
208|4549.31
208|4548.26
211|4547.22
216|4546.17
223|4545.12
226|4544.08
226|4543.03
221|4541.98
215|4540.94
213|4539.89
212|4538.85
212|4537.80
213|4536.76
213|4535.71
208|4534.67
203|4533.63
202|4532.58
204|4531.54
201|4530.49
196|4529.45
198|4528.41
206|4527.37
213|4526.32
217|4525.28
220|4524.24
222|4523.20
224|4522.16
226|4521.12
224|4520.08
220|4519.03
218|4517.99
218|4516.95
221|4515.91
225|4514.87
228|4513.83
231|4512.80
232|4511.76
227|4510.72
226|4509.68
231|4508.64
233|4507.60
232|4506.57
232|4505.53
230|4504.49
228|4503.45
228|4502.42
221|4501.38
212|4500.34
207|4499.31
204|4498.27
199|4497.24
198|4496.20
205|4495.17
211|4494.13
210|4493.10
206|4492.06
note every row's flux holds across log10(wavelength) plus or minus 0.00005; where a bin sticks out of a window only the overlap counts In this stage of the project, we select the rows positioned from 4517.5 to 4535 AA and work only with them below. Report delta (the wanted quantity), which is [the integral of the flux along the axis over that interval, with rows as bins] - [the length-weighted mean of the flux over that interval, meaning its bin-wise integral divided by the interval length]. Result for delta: 3496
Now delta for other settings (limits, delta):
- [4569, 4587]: 3812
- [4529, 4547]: 3604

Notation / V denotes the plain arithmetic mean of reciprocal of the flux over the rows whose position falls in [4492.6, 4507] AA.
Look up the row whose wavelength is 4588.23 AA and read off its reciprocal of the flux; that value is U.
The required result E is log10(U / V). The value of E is -0.014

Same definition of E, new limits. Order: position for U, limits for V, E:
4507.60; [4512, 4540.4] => -0.037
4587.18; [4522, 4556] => -0.018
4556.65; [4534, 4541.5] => -0.025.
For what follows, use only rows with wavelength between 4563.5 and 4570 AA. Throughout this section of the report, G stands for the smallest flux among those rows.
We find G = 226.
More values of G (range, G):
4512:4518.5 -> 218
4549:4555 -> 206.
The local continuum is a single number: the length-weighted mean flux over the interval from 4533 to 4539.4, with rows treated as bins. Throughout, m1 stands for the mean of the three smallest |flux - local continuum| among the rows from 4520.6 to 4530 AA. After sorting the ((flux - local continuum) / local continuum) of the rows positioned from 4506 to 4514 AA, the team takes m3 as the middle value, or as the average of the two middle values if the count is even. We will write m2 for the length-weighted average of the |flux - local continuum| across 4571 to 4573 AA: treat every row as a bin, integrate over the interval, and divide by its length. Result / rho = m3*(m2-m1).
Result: 0.8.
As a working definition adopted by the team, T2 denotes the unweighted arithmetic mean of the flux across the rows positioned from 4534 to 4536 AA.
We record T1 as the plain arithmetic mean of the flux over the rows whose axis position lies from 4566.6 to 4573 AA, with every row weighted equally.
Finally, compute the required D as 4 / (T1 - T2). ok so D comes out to 0.2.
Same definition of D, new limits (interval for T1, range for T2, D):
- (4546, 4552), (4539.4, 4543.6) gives -0.4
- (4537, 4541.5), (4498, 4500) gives 0.5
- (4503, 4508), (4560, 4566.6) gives 1.8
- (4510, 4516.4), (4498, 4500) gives 0.2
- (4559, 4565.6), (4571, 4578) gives 3.1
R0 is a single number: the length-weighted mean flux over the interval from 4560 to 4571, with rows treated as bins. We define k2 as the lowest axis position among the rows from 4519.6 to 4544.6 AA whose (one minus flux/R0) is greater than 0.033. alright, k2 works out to 4523.20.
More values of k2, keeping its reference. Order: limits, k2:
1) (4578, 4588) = 4578.74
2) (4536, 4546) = 4536.76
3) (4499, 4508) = 4499.31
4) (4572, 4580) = 4578.74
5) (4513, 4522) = 4515.91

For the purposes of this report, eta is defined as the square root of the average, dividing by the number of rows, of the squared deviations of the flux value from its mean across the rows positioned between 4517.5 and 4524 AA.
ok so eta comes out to 3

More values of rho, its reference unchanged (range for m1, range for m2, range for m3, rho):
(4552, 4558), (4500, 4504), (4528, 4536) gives -0.3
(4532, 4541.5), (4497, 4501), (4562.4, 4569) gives 0.3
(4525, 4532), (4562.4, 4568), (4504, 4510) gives 1.6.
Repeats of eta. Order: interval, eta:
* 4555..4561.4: 5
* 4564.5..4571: 5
